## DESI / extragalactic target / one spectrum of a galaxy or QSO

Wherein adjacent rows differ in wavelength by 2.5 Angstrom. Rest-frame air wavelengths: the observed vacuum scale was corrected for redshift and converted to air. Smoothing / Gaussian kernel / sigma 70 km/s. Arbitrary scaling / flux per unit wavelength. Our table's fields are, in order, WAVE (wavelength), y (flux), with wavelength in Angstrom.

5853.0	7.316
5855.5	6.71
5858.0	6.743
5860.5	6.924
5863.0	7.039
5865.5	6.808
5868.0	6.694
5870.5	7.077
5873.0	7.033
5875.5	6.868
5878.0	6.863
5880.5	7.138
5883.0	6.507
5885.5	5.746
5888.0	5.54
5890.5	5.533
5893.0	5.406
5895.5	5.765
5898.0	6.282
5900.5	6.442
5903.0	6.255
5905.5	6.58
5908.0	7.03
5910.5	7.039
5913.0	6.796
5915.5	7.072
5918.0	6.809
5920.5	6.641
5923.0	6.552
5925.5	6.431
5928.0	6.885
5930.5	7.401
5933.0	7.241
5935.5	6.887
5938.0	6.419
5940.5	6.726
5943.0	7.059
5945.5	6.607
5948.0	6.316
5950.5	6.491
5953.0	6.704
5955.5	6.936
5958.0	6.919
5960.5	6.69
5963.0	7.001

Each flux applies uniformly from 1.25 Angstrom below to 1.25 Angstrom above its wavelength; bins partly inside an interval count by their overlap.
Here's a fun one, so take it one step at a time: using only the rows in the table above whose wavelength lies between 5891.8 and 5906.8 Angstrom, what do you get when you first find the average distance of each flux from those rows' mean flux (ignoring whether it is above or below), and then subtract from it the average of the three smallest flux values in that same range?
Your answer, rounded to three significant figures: -5.45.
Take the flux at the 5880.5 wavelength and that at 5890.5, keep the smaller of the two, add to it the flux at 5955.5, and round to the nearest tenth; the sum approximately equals 12.5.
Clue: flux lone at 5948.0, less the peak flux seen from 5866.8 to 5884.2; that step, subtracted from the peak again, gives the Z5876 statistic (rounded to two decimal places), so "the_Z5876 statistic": 7.96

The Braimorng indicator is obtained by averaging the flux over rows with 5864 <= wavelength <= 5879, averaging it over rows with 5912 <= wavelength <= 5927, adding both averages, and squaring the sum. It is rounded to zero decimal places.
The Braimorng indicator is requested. 185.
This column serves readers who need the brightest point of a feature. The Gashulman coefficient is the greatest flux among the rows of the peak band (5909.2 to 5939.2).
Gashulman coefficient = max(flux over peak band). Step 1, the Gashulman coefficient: 7.401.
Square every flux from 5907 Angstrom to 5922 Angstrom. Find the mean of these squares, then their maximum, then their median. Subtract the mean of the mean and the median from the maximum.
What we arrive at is 2.3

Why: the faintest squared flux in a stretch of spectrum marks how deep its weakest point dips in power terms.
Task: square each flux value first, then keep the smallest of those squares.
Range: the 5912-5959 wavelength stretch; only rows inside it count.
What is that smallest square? 39.9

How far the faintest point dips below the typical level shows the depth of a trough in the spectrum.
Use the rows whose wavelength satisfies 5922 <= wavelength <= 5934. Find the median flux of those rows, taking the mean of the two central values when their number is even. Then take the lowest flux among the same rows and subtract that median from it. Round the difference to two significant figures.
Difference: -0.45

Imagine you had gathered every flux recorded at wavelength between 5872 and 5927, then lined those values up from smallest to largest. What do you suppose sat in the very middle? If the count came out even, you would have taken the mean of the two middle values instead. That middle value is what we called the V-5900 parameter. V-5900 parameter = 6.6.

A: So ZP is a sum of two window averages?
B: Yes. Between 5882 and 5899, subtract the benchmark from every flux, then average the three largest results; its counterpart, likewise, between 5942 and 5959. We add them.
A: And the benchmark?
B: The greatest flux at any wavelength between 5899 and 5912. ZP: -0.9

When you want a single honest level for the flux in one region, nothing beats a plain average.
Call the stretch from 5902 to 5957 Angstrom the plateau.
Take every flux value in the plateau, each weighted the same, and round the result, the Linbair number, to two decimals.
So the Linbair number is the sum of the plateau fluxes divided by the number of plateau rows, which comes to 6.77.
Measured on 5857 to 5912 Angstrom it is 6.51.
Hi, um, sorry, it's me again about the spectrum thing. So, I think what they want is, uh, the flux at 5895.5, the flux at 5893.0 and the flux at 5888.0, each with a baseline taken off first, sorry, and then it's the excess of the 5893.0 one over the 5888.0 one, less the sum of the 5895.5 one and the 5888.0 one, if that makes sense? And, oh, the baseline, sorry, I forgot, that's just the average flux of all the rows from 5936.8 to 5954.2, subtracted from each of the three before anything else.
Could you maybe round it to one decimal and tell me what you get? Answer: 1.8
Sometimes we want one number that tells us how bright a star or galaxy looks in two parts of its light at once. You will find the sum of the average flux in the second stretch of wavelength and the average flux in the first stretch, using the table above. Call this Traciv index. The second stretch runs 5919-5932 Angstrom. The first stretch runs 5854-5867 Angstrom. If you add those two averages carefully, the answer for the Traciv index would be 13.6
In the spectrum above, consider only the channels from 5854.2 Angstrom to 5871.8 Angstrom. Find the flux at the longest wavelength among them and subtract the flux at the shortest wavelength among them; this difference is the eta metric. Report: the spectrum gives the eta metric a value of 0.37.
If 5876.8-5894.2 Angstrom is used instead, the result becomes -1.46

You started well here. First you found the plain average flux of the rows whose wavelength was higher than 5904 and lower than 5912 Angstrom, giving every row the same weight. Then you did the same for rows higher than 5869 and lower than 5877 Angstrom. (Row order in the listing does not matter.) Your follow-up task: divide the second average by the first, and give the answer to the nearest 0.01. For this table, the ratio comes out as 1.02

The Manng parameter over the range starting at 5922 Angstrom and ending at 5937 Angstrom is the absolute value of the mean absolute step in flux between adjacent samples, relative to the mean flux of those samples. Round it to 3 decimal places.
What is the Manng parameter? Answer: 0.047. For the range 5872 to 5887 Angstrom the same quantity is 0.055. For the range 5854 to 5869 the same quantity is 0.020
